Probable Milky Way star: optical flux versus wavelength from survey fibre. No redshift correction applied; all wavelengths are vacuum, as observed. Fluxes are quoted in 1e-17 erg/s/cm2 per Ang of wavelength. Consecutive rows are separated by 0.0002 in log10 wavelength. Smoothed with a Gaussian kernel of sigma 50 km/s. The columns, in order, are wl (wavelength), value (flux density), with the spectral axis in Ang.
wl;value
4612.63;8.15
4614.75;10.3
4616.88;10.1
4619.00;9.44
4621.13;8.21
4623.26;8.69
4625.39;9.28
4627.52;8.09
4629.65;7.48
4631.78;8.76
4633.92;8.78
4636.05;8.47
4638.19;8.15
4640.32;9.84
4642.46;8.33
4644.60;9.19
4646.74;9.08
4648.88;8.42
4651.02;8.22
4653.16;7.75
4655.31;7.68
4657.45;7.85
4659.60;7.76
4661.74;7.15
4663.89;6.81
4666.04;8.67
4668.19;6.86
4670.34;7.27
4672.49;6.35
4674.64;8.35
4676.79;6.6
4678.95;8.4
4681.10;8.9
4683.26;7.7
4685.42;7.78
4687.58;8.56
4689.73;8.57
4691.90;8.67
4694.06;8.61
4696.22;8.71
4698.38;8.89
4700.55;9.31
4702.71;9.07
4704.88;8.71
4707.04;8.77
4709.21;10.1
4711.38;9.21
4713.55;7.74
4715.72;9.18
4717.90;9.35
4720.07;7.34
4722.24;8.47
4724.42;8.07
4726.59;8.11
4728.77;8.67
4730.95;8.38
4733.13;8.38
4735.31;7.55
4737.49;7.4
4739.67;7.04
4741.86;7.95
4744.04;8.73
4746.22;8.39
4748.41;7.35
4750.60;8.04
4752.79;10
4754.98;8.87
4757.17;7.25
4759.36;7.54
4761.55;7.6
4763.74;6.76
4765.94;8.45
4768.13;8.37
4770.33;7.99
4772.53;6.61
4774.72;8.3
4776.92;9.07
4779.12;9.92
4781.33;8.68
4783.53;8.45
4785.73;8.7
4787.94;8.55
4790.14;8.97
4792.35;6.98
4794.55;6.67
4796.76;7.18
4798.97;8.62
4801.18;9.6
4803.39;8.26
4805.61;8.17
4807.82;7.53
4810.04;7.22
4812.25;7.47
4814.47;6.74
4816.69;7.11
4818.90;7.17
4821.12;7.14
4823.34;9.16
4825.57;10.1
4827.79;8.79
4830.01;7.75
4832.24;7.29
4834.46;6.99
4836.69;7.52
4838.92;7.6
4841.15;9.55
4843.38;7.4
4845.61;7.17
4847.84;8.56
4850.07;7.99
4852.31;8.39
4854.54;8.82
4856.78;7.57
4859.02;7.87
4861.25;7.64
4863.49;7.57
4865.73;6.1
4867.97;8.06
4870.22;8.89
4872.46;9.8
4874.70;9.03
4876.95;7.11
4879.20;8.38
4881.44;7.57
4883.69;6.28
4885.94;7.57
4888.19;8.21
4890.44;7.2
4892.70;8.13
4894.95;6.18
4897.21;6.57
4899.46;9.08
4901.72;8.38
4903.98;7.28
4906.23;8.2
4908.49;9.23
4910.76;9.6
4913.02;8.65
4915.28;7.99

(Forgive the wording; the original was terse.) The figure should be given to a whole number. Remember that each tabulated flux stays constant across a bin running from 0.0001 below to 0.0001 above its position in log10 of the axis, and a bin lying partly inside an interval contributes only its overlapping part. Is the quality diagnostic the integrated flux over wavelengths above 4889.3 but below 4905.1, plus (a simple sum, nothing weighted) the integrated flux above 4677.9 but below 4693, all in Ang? 246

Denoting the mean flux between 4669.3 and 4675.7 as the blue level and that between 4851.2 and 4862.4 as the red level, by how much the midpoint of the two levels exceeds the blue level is 0.4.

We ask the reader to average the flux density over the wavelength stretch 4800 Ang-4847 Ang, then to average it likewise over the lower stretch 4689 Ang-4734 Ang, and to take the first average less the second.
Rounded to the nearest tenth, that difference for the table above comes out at -0.8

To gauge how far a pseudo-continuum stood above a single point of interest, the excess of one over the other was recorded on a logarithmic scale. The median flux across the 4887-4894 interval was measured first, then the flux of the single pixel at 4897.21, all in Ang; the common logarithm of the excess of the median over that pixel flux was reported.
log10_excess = 0.19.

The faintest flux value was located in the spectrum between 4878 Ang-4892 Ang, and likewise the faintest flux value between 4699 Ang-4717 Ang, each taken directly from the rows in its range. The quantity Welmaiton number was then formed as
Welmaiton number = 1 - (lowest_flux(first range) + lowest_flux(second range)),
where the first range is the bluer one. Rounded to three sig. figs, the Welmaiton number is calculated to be -13.0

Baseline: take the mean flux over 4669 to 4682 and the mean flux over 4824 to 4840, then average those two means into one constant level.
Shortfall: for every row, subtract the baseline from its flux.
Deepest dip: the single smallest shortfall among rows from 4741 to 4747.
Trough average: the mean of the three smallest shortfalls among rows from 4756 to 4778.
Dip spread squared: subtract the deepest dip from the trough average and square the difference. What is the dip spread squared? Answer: 1.2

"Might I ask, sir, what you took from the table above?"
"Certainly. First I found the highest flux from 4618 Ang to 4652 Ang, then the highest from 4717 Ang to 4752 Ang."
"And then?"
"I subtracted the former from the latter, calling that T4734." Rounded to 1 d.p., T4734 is -0.5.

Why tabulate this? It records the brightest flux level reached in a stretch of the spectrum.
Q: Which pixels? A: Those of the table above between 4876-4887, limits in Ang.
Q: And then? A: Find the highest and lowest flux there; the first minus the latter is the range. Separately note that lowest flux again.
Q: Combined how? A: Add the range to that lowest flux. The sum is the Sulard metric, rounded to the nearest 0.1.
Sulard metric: 8.4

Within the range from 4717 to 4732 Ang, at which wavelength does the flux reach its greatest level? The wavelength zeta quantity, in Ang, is 4717.90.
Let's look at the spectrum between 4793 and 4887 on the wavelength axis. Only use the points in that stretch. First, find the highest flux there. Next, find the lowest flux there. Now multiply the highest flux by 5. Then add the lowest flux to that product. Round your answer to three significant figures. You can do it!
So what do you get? 56.6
